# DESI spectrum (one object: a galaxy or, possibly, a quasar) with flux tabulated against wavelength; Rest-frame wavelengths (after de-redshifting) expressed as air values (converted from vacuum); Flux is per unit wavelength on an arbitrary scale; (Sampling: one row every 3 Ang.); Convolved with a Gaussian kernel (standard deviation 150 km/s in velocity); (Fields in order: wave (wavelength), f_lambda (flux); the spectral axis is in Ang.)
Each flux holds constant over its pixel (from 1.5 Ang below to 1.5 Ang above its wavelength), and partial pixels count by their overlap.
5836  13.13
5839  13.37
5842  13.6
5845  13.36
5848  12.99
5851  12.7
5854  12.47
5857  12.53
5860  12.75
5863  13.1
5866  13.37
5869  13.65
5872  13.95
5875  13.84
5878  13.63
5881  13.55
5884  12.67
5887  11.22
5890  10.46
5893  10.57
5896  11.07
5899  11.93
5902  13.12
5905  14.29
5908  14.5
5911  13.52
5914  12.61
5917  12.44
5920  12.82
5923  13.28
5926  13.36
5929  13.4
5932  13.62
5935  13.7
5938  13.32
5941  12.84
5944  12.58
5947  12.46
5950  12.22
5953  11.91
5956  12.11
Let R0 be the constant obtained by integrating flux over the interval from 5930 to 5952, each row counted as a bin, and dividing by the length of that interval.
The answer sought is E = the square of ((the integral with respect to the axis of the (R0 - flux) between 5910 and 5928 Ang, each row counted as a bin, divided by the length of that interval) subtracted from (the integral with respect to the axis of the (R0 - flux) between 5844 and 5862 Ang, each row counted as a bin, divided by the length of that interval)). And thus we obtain 0.04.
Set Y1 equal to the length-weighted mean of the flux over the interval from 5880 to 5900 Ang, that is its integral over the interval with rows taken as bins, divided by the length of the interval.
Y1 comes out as 11.58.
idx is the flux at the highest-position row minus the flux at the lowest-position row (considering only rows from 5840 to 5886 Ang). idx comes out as -0.9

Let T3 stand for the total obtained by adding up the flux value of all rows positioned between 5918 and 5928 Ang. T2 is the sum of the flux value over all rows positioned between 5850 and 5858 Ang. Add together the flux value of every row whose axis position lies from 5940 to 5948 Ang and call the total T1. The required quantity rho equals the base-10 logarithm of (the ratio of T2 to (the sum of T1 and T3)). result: -0.312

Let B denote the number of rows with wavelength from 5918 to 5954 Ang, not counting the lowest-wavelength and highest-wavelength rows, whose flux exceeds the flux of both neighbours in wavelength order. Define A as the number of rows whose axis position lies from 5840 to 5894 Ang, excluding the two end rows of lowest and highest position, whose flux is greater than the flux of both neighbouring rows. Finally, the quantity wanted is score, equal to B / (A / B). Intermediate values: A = 1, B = 1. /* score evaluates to 1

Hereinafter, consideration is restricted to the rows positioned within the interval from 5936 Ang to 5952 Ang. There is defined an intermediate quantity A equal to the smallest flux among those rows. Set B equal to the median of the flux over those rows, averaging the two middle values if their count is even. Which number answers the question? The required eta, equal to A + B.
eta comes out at 24.8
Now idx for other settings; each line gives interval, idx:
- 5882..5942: 0.2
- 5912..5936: 1.1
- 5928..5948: -0.9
